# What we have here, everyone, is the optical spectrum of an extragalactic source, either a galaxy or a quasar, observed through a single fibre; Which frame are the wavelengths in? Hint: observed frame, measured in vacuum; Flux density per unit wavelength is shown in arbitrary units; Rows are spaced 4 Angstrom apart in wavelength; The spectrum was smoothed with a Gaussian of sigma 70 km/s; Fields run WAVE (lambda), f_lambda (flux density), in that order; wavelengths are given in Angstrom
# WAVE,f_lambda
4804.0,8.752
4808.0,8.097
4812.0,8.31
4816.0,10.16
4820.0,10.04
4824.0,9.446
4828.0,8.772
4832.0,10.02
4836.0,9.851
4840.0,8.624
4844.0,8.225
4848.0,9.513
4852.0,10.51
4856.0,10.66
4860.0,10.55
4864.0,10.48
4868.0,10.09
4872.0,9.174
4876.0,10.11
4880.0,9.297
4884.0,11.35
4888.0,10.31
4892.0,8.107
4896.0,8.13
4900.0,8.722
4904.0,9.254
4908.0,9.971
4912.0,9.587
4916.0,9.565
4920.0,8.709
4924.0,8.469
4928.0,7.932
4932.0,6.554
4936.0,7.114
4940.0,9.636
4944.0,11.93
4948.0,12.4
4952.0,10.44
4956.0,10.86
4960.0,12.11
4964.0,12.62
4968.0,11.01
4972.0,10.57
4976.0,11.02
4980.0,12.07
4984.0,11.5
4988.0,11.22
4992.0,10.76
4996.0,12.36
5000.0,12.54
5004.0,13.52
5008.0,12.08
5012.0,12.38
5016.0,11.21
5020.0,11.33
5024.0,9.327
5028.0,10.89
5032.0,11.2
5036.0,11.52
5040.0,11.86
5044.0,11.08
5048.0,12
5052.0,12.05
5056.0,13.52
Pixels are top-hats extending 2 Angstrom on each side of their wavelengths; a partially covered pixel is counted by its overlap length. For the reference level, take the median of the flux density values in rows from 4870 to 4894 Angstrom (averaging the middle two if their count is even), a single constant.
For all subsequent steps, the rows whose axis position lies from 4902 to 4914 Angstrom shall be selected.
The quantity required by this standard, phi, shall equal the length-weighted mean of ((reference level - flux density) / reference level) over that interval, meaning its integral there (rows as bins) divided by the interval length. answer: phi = 0.010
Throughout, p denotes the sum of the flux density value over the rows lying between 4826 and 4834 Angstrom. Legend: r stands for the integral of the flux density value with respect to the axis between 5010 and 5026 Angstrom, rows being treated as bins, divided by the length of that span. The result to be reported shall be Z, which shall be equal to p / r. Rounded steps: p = 19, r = 11.1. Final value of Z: 1.7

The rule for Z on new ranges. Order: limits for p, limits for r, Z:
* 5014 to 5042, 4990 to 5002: 6.5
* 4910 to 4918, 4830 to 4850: 2.1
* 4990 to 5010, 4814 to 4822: 6.1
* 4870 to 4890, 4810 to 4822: 5.3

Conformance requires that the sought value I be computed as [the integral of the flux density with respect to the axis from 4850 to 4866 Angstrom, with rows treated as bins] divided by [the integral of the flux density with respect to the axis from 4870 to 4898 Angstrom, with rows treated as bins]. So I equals 0.6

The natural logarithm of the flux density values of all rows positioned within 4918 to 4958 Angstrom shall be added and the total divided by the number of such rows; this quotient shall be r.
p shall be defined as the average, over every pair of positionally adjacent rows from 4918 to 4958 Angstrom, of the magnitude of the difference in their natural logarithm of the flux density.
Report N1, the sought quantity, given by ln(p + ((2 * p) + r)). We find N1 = 0.95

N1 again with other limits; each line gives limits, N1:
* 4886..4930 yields 0.87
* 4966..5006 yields 0.97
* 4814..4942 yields 0.91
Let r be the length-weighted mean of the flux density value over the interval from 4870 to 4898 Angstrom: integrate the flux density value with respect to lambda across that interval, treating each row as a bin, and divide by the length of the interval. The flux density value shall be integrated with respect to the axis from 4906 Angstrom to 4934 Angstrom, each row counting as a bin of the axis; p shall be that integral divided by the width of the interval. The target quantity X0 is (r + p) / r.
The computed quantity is 1.91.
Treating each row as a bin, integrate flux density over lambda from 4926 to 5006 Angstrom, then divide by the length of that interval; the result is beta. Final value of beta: 10.9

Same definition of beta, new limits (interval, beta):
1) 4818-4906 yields 9.6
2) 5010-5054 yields 11.3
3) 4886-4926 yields 9.1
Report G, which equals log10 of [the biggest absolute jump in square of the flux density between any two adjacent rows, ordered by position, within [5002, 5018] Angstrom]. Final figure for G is 1.57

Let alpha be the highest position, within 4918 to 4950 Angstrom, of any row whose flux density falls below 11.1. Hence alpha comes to 4940.0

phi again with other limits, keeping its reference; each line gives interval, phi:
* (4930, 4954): 0.003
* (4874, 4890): -0.058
